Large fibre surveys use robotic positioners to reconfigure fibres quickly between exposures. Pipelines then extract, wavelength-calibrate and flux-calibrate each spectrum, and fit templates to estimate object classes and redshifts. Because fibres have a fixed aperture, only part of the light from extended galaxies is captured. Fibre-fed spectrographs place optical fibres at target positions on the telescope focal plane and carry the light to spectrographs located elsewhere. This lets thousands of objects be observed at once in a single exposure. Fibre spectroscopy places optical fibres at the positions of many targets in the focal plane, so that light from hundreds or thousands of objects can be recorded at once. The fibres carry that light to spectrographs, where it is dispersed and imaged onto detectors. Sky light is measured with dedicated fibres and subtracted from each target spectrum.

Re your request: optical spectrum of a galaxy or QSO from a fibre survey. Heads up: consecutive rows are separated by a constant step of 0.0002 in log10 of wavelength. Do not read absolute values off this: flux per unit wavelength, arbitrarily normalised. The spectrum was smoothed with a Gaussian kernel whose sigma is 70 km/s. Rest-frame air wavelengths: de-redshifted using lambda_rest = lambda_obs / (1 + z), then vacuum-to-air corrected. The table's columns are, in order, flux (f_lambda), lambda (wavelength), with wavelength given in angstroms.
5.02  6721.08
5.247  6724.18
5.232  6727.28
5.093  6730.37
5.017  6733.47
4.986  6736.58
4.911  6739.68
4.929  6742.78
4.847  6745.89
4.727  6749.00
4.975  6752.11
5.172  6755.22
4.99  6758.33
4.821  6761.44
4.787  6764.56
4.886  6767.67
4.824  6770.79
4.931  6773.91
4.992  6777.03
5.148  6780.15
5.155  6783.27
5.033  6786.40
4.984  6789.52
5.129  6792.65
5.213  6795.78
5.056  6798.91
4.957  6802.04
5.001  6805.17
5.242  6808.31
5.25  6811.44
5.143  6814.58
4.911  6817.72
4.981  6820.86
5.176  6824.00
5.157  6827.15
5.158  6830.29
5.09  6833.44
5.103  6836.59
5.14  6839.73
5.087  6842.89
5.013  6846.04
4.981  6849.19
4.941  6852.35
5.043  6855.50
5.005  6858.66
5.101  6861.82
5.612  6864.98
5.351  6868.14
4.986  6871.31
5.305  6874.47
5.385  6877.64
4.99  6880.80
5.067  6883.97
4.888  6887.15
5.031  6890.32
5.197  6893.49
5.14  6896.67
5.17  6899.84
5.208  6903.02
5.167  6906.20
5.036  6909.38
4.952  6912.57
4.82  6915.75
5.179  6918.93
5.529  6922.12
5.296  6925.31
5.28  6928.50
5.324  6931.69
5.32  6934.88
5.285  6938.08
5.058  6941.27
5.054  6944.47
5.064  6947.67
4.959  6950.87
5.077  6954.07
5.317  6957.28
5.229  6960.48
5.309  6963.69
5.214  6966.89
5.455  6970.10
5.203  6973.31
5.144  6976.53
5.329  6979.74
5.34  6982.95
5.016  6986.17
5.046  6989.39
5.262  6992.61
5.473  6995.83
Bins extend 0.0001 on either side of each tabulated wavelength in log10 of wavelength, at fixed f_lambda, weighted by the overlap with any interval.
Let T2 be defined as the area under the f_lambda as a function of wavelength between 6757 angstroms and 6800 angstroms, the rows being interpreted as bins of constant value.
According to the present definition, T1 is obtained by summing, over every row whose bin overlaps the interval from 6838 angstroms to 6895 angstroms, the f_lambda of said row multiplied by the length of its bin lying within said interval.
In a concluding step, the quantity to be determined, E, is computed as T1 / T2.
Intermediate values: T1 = 292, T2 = 215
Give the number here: 1.4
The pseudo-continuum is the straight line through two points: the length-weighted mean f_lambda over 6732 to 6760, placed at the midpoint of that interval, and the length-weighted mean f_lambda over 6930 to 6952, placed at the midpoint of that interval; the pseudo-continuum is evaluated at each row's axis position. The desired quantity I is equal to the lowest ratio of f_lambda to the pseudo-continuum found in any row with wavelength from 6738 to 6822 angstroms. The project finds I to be 0.955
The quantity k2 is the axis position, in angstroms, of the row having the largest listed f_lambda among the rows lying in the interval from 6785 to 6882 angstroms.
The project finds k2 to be 6864.98 angstroms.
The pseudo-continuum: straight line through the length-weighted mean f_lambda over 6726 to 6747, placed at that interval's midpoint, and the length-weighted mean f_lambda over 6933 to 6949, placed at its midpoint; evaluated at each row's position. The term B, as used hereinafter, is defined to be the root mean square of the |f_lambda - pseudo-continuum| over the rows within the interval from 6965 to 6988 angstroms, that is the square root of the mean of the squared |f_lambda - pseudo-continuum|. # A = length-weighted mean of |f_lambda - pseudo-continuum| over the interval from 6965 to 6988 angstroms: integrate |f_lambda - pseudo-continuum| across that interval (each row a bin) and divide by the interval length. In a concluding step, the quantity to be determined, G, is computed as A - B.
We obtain -0.027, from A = 0.12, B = 0.15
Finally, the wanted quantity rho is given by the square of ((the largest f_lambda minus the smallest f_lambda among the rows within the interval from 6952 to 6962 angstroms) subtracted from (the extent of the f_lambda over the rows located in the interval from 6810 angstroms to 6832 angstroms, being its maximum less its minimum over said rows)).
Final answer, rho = 0.010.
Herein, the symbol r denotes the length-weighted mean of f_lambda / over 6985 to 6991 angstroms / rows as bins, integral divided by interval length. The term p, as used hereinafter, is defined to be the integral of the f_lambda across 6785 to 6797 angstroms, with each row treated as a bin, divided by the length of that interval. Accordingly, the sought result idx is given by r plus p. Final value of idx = 10.12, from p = 5.09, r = 5.03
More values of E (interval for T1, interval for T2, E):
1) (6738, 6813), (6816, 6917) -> 0.7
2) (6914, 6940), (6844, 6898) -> 0.5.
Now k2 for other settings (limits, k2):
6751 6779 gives 6755.22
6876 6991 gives 6922.12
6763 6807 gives 6795.78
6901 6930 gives 6922.12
